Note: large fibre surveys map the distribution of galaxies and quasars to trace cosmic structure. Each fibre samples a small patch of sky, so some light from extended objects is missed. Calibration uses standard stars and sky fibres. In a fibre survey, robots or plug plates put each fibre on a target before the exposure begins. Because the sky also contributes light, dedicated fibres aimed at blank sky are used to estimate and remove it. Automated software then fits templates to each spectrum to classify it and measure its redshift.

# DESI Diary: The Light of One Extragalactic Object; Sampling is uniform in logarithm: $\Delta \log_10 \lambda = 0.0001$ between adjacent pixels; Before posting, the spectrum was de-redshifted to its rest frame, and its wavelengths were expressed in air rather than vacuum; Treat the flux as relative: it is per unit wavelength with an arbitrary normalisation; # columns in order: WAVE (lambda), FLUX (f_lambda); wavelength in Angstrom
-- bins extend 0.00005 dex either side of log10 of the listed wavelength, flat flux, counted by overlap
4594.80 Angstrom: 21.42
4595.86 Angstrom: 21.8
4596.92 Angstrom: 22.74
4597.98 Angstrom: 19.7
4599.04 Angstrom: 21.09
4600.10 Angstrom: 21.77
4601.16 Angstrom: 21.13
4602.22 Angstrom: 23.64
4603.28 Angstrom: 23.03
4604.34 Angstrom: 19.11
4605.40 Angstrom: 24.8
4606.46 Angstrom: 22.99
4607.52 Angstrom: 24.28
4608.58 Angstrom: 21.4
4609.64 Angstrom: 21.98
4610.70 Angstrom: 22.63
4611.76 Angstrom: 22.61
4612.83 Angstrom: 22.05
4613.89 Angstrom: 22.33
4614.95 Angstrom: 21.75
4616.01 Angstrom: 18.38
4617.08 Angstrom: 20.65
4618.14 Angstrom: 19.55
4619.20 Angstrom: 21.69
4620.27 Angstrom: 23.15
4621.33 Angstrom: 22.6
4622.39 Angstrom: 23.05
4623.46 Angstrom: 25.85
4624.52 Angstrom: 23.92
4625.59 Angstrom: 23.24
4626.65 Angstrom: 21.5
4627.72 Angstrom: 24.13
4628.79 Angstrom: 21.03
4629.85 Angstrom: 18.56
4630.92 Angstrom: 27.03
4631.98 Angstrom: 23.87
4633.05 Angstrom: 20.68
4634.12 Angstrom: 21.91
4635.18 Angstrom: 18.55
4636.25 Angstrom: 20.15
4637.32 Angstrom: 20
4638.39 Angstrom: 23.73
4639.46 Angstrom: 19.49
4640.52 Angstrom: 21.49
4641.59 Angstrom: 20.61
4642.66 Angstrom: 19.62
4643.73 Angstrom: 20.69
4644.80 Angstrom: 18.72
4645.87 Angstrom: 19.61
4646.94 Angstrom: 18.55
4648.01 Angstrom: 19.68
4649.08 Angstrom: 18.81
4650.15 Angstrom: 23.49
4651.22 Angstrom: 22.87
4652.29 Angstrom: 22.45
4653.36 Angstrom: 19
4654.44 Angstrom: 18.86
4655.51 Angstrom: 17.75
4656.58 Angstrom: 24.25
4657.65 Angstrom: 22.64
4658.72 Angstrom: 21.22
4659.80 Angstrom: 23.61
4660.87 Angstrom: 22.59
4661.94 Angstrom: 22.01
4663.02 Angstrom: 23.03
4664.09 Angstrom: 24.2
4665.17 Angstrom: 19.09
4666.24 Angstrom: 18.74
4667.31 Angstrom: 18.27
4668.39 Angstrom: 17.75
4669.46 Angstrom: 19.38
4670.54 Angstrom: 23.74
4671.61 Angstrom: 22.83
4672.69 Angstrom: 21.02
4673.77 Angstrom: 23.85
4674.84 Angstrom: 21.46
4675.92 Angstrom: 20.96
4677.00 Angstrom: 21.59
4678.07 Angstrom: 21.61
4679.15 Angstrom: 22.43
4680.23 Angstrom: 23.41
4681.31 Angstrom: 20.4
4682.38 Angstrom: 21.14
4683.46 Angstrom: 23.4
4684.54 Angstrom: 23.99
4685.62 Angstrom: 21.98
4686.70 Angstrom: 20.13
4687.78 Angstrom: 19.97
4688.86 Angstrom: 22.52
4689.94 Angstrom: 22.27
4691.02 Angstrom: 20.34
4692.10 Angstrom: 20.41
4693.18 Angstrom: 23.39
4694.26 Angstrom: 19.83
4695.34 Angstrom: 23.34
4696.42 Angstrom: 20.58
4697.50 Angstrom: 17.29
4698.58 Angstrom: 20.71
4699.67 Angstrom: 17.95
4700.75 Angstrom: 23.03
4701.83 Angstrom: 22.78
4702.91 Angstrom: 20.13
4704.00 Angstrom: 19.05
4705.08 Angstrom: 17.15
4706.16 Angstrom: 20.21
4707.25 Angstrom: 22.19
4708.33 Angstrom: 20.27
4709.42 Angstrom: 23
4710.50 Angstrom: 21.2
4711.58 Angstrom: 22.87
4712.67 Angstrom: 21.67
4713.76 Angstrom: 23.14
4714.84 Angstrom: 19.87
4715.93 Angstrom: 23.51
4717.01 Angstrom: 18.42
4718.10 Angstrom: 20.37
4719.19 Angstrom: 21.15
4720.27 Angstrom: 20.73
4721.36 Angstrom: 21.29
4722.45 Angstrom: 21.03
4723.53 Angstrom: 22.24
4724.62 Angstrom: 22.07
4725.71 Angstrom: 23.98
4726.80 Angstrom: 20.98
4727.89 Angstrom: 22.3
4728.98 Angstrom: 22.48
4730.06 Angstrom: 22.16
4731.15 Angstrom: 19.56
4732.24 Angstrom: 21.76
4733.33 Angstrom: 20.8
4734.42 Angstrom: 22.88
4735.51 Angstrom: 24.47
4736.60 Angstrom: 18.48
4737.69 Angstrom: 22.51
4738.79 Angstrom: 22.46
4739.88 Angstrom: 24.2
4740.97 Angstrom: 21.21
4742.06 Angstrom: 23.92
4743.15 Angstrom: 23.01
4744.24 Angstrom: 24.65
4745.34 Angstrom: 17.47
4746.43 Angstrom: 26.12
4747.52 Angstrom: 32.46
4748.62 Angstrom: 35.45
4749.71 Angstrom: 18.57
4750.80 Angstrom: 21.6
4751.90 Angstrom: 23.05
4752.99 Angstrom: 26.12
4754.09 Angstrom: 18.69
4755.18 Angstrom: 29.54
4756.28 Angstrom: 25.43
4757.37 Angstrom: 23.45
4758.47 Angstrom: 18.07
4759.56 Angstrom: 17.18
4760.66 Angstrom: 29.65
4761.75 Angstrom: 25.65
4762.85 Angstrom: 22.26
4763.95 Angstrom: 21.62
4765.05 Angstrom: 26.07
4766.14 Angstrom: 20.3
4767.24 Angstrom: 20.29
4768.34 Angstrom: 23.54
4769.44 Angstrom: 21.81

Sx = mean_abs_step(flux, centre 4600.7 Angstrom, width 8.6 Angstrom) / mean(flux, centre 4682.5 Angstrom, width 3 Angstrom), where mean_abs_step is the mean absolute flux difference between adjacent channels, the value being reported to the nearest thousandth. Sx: 0.084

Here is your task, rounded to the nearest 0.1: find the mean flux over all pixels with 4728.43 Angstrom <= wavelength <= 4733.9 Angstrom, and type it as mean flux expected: 21.4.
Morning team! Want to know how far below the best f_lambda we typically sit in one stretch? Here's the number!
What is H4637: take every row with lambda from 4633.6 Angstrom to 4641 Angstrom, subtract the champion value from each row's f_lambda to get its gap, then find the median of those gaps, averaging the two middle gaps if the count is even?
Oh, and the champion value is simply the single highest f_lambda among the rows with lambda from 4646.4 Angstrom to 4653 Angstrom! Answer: -3.34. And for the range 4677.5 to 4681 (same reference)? -1.06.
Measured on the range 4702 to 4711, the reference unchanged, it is -3.25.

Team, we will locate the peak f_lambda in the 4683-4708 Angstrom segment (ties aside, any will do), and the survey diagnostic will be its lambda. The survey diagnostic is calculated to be 4684.54 Angstrom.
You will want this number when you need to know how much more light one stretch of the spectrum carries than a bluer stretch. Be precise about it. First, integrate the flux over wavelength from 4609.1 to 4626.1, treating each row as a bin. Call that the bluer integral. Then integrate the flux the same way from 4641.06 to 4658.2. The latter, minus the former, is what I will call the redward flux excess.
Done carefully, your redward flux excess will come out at -27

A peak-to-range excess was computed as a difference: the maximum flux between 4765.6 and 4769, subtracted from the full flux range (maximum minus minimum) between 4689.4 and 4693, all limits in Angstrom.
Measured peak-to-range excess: -21.6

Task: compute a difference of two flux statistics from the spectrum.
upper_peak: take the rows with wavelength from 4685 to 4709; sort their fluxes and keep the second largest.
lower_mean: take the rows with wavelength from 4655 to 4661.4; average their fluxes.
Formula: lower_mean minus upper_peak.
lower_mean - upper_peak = -1.3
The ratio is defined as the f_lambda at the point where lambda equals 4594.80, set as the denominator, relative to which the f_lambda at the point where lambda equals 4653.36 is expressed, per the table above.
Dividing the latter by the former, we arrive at 0.89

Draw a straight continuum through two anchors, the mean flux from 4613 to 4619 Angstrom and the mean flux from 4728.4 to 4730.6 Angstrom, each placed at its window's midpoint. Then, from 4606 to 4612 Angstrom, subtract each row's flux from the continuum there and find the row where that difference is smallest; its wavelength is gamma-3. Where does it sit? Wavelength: 4607.52 Angstrom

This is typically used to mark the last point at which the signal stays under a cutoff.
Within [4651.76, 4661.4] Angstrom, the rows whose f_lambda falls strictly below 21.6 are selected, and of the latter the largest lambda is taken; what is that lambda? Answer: 4658.72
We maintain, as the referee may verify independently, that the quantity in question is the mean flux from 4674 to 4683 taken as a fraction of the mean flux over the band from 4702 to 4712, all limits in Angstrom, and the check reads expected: 1.05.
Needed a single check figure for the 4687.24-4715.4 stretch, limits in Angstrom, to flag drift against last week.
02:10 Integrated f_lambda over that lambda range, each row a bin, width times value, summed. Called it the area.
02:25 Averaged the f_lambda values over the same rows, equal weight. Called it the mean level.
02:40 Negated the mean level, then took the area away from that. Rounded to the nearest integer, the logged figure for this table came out -611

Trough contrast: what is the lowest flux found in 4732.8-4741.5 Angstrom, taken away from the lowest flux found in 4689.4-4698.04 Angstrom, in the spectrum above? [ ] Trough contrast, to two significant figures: -1.2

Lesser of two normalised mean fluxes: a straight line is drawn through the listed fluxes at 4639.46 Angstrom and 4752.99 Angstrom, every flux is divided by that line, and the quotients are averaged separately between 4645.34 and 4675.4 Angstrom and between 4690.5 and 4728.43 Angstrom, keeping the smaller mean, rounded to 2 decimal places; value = 0.90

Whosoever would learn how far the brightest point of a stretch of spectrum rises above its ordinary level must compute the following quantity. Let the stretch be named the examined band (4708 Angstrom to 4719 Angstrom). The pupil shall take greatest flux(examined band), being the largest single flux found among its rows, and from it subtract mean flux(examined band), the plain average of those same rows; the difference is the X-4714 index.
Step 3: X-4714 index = 2.08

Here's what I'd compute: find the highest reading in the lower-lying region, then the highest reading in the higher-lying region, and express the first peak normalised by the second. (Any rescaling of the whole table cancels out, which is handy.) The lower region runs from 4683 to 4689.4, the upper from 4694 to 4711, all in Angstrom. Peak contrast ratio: 1.03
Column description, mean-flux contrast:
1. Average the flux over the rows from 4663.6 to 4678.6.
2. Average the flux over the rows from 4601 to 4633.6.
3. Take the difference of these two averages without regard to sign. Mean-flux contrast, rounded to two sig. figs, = 1.3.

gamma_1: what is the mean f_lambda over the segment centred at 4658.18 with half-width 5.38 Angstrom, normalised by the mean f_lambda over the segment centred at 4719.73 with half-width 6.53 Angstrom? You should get 1.00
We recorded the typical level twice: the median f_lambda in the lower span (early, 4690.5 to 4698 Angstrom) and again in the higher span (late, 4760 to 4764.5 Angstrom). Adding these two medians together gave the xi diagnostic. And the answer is 44.4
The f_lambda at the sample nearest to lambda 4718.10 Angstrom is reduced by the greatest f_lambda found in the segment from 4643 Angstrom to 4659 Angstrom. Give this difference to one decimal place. -3.9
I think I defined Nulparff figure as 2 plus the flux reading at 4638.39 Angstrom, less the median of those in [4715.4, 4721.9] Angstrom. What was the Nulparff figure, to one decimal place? 4.8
